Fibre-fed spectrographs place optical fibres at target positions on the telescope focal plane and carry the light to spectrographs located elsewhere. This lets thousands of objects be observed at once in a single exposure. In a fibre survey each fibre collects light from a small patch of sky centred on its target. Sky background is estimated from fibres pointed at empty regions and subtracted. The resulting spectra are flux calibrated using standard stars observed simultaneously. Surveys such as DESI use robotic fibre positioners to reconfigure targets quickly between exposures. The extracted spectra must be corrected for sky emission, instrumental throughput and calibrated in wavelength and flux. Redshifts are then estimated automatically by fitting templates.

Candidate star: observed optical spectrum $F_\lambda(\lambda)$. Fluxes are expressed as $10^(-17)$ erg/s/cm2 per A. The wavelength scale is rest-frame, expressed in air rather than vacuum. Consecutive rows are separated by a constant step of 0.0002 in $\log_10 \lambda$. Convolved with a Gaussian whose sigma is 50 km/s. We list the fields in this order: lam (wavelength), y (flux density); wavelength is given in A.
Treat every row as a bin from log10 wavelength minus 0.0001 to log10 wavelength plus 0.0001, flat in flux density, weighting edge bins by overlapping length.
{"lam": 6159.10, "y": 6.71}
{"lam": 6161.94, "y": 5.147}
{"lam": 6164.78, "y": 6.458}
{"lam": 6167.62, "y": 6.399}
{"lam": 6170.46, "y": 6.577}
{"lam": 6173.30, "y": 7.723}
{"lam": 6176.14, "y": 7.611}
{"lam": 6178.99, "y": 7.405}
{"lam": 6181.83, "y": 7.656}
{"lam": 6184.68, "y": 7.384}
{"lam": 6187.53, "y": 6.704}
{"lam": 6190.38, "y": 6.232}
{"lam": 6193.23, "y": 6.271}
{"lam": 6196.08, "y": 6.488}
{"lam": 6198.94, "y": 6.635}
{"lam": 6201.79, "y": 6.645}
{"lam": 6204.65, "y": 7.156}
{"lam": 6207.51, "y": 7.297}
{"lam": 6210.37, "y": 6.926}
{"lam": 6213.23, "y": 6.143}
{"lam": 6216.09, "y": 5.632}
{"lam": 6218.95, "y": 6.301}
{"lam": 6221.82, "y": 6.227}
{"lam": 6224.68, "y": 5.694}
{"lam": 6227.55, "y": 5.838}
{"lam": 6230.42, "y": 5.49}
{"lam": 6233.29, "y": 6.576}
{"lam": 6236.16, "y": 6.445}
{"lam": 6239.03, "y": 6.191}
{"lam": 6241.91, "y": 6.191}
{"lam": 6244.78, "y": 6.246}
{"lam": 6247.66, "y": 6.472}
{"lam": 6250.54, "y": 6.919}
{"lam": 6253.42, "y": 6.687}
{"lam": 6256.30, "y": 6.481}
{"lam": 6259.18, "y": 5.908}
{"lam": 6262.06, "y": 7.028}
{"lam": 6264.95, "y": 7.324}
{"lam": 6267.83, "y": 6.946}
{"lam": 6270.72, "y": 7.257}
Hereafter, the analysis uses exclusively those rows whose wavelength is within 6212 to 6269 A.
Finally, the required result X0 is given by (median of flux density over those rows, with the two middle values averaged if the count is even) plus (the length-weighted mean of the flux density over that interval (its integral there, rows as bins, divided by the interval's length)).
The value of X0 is 12.6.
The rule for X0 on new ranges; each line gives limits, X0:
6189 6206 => 13.1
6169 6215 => 13.7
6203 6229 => 12.6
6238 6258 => 12.9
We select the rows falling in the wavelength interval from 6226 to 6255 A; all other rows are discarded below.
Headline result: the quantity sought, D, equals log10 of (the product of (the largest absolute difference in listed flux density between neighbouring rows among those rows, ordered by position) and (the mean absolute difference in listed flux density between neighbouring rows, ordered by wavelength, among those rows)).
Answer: -0.47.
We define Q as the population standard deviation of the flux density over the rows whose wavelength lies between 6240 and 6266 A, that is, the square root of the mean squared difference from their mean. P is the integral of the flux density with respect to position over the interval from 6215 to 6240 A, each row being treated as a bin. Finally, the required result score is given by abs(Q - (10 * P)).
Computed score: 1511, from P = 151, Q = 0.42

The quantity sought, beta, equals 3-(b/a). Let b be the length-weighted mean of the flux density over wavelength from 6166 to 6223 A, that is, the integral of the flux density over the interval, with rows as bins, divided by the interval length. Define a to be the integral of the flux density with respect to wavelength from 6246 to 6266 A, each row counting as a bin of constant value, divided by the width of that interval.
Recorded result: 1.98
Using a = 6.67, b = 6.77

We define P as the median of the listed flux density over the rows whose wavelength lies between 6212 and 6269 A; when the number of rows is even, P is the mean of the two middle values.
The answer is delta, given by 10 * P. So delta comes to 63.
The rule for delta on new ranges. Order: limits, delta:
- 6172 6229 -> 66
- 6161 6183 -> 70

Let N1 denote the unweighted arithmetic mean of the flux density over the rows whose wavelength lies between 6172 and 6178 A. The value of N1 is 7.7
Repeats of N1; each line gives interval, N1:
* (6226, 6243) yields 6.1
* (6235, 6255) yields 6.5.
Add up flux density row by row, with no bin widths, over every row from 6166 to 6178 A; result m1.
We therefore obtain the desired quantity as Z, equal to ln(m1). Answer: 3.3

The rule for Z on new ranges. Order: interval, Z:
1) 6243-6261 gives 3.7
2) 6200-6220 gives 3.8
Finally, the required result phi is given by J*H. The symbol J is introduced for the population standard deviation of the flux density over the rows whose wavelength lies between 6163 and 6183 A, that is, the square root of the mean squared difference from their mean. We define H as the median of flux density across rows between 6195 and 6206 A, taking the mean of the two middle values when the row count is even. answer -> 3.7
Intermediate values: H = 6.6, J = 0.56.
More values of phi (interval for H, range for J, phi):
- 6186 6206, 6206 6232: 3.8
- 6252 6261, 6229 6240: 2.7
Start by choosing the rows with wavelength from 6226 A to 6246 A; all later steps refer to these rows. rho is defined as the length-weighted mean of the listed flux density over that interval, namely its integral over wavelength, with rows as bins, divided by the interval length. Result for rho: 6.1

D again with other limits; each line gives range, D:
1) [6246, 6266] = -0.27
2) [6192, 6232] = -0.57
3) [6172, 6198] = -0.72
